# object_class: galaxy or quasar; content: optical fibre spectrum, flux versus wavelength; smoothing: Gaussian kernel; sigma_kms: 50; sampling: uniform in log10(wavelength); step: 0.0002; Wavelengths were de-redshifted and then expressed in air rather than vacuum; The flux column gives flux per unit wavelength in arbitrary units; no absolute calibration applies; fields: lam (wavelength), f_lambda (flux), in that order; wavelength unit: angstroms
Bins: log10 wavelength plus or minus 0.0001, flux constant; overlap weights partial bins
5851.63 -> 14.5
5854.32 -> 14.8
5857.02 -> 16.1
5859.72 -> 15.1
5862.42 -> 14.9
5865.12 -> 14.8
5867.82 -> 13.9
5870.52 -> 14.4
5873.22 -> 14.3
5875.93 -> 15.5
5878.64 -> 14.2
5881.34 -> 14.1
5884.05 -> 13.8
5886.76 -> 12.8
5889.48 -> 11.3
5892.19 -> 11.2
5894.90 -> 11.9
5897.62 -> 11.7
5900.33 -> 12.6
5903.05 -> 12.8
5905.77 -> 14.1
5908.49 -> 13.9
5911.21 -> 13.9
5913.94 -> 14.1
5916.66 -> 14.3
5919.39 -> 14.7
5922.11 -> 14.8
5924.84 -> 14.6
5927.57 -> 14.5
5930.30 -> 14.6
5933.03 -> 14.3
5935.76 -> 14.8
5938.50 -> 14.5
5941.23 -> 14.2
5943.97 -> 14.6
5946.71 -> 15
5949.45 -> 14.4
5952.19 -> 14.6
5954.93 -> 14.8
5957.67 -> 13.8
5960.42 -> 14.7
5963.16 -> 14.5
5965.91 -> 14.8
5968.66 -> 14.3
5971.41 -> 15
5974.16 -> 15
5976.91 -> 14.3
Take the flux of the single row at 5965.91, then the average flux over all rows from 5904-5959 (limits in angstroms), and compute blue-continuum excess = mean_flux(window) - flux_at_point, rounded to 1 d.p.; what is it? -0.4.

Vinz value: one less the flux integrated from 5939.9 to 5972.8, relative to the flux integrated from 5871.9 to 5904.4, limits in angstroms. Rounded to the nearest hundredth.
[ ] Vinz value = -0.13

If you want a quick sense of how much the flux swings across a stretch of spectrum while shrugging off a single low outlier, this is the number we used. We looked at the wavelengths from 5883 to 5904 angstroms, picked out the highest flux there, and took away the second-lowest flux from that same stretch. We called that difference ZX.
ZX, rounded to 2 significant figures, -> 2.5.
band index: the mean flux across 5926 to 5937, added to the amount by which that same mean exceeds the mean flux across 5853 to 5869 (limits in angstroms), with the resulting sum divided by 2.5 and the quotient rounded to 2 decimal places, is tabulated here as 5.67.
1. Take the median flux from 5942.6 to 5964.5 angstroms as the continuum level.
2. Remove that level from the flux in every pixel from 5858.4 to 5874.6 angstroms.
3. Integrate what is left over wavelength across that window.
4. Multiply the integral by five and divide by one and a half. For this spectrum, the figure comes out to -2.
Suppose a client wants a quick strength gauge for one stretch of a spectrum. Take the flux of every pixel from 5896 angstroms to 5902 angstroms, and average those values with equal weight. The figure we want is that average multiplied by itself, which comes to 148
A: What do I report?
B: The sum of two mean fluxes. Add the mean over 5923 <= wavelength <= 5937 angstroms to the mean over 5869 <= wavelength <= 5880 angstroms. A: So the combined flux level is 29.2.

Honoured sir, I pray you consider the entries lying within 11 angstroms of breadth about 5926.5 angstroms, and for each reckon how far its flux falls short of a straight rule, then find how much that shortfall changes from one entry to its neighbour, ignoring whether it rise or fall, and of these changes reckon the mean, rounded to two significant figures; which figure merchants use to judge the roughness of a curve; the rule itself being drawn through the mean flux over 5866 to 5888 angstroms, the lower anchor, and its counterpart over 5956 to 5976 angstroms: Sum 0.14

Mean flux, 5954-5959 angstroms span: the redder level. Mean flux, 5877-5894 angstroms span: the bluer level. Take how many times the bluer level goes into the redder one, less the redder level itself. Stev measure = -13.2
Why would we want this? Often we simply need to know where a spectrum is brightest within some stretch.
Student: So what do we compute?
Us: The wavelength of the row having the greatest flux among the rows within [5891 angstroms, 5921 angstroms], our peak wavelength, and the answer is 5919.39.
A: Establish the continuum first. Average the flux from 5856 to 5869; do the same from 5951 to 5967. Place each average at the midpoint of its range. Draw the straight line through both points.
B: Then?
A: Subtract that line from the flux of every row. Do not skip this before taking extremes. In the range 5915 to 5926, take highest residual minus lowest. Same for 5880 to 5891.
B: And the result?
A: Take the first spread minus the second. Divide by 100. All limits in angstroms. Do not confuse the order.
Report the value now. -0.0224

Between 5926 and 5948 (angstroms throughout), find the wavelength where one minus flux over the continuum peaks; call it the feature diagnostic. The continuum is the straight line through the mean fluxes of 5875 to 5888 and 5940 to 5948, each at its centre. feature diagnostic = 5941.23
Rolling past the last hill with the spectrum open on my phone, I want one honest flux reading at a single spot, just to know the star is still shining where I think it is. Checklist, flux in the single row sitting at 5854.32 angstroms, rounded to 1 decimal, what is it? 14.8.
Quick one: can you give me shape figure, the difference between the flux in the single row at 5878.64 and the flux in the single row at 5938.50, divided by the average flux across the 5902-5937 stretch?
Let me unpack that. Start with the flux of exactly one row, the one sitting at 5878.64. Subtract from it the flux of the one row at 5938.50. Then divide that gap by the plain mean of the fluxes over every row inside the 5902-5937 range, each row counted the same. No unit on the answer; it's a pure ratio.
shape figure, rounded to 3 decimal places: -0.021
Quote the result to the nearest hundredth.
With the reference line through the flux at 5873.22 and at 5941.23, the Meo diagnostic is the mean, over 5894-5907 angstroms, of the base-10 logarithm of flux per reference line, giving -0.05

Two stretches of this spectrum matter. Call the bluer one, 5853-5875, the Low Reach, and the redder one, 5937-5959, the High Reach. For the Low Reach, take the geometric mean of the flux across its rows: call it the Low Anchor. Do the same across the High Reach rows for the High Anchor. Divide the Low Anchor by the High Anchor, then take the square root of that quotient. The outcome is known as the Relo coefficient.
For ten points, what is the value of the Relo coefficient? 1.01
